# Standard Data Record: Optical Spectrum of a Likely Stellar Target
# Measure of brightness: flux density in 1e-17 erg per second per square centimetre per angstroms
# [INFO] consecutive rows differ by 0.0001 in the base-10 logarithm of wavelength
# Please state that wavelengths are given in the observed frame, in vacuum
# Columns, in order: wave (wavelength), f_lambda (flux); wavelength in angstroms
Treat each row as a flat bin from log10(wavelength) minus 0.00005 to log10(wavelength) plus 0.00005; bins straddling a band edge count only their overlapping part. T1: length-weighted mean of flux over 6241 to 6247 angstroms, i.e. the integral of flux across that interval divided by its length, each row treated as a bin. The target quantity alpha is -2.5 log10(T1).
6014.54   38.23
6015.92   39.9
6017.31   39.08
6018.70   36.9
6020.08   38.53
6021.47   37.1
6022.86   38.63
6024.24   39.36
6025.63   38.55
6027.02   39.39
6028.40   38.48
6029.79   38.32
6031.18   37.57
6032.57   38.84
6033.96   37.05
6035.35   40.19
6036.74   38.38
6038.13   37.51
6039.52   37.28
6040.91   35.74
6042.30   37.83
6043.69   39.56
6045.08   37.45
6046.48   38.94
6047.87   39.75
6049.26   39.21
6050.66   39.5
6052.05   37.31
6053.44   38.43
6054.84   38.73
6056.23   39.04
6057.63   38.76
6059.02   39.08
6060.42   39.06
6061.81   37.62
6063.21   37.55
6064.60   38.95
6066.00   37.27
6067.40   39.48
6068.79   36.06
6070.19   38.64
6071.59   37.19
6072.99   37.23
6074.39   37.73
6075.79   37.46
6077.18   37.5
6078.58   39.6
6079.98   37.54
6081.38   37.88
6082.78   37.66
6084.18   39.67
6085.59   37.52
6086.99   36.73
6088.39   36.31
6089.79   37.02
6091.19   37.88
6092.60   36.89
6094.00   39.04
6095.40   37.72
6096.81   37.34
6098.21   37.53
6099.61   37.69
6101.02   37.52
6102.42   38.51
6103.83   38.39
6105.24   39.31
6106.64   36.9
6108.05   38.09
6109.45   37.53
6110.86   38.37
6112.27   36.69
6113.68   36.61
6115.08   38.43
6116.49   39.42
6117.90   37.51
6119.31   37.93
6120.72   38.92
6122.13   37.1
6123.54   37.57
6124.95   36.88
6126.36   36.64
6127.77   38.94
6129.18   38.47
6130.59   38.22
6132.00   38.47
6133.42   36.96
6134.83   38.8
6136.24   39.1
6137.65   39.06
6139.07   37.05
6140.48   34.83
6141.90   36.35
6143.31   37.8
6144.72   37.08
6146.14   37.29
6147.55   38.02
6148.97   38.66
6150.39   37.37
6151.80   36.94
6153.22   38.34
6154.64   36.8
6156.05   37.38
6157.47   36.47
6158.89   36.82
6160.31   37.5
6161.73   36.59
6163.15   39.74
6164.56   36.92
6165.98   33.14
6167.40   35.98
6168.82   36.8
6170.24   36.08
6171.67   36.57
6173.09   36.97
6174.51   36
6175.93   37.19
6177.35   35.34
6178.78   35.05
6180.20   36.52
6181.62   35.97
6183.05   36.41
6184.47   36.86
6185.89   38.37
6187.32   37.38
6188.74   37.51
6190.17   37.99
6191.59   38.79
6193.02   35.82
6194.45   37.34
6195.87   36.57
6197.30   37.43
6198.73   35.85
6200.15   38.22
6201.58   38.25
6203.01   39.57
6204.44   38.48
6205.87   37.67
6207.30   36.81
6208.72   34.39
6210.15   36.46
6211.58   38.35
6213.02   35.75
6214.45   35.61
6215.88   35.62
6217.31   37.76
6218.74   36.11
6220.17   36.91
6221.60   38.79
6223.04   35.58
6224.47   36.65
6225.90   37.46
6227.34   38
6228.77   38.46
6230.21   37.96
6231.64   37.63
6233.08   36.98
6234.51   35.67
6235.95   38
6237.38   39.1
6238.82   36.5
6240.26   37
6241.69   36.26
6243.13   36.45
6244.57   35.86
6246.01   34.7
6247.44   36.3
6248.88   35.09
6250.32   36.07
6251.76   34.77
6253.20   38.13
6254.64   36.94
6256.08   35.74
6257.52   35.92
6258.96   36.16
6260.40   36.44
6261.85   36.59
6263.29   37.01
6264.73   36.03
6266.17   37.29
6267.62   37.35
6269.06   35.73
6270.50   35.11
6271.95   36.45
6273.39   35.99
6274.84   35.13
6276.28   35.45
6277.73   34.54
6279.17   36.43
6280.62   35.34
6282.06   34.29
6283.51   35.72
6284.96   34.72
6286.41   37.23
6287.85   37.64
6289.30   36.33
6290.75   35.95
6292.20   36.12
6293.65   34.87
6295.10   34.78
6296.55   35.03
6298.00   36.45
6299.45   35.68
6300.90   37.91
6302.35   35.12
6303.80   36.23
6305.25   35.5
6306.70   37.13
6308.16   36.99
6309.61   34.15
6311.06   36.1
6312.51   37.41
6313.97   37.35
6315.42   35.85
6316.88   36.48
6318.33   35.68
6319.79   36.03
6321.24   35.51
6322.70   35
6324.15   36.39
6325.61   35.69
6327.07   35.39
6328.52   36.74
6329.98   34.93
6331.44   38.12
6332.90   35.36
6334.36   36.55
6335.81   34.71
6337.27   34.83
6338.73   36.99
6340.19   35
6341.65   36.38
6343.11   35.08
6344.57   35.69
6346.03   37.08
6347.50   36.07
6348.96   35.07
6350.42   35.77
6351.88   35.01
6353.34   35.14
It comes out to -3.89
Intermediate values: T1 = 35.8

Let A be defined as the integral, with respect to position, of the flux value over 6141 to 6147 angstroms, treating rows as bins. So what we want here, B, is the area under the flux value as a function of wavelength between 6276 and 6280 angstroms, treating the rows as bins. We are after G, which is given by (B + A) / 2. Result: 182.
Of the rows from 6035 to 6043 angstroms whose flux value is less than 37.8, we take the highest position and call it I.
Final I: 6040.91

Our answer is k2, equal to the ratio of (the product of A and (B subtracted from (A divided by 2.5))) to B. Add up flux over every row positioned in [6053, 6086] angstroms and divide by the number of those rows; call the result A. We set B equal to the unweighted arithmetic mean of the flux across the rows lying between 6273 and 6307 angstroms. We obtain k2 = -21.9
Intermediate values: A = 38.15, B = 35.8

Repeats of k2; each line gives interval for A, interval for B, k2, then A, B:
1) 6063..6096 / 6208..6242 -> -22.3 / 37.77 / 37.0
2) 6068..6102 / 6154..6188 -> -22.2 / 37.64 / 36.6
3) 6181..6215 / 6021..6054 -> -22.8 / 37.16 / 38.3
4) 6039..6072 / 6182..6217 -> -22.5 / 38.27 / 37.1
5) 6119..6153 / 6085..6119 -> -22.6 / 37.69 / 37.7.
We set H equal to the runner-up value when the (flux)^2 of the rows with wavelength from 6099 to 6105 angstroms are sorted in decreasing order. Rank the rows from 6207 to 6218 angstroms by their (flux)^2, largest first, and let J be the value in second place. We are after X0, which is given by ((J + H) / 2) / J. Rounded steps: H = 1474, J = 1426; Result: 1.02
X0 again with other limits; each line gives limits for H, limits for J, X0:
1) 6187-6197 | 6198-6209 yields 0.99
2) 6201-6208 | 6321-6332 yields 1.05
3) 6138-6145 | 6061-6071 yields 0.95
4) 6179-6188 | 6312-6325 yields 1.00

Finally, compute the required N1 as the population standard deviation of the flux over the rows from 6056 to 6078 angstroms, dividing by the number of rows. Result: 0.9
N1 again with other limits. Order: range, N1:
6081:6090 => 1.0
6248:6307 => 0.9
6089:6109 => 0.7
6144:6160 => 0.7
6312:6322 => 0.7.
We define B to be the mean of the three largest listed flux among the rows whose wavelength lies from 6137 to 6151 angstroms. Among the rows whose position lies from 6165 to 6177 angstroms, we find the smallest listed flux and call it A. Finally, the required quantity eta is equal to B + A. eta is 71.7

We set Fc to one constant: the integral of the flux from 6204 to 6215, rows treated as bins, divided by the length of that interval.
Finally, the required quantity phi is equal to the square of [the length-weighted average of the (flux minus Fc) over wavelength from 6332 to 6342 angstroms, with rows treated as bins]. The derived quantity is 0.9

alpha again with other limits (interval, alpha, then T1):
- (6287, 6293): -3.91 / 36.5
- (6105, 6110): -3.95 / 37.9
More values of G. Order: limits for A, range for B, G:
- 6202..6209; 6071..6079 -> 283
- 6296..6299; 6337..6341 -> 125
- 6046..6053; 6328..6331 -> 190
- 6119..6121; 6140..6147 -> 167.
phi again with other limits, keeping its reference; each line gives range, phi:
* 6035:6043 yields 1.1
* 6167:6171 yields 0.1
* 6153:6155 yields 0.7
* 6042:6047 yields 3.3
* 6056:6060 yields 5.3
